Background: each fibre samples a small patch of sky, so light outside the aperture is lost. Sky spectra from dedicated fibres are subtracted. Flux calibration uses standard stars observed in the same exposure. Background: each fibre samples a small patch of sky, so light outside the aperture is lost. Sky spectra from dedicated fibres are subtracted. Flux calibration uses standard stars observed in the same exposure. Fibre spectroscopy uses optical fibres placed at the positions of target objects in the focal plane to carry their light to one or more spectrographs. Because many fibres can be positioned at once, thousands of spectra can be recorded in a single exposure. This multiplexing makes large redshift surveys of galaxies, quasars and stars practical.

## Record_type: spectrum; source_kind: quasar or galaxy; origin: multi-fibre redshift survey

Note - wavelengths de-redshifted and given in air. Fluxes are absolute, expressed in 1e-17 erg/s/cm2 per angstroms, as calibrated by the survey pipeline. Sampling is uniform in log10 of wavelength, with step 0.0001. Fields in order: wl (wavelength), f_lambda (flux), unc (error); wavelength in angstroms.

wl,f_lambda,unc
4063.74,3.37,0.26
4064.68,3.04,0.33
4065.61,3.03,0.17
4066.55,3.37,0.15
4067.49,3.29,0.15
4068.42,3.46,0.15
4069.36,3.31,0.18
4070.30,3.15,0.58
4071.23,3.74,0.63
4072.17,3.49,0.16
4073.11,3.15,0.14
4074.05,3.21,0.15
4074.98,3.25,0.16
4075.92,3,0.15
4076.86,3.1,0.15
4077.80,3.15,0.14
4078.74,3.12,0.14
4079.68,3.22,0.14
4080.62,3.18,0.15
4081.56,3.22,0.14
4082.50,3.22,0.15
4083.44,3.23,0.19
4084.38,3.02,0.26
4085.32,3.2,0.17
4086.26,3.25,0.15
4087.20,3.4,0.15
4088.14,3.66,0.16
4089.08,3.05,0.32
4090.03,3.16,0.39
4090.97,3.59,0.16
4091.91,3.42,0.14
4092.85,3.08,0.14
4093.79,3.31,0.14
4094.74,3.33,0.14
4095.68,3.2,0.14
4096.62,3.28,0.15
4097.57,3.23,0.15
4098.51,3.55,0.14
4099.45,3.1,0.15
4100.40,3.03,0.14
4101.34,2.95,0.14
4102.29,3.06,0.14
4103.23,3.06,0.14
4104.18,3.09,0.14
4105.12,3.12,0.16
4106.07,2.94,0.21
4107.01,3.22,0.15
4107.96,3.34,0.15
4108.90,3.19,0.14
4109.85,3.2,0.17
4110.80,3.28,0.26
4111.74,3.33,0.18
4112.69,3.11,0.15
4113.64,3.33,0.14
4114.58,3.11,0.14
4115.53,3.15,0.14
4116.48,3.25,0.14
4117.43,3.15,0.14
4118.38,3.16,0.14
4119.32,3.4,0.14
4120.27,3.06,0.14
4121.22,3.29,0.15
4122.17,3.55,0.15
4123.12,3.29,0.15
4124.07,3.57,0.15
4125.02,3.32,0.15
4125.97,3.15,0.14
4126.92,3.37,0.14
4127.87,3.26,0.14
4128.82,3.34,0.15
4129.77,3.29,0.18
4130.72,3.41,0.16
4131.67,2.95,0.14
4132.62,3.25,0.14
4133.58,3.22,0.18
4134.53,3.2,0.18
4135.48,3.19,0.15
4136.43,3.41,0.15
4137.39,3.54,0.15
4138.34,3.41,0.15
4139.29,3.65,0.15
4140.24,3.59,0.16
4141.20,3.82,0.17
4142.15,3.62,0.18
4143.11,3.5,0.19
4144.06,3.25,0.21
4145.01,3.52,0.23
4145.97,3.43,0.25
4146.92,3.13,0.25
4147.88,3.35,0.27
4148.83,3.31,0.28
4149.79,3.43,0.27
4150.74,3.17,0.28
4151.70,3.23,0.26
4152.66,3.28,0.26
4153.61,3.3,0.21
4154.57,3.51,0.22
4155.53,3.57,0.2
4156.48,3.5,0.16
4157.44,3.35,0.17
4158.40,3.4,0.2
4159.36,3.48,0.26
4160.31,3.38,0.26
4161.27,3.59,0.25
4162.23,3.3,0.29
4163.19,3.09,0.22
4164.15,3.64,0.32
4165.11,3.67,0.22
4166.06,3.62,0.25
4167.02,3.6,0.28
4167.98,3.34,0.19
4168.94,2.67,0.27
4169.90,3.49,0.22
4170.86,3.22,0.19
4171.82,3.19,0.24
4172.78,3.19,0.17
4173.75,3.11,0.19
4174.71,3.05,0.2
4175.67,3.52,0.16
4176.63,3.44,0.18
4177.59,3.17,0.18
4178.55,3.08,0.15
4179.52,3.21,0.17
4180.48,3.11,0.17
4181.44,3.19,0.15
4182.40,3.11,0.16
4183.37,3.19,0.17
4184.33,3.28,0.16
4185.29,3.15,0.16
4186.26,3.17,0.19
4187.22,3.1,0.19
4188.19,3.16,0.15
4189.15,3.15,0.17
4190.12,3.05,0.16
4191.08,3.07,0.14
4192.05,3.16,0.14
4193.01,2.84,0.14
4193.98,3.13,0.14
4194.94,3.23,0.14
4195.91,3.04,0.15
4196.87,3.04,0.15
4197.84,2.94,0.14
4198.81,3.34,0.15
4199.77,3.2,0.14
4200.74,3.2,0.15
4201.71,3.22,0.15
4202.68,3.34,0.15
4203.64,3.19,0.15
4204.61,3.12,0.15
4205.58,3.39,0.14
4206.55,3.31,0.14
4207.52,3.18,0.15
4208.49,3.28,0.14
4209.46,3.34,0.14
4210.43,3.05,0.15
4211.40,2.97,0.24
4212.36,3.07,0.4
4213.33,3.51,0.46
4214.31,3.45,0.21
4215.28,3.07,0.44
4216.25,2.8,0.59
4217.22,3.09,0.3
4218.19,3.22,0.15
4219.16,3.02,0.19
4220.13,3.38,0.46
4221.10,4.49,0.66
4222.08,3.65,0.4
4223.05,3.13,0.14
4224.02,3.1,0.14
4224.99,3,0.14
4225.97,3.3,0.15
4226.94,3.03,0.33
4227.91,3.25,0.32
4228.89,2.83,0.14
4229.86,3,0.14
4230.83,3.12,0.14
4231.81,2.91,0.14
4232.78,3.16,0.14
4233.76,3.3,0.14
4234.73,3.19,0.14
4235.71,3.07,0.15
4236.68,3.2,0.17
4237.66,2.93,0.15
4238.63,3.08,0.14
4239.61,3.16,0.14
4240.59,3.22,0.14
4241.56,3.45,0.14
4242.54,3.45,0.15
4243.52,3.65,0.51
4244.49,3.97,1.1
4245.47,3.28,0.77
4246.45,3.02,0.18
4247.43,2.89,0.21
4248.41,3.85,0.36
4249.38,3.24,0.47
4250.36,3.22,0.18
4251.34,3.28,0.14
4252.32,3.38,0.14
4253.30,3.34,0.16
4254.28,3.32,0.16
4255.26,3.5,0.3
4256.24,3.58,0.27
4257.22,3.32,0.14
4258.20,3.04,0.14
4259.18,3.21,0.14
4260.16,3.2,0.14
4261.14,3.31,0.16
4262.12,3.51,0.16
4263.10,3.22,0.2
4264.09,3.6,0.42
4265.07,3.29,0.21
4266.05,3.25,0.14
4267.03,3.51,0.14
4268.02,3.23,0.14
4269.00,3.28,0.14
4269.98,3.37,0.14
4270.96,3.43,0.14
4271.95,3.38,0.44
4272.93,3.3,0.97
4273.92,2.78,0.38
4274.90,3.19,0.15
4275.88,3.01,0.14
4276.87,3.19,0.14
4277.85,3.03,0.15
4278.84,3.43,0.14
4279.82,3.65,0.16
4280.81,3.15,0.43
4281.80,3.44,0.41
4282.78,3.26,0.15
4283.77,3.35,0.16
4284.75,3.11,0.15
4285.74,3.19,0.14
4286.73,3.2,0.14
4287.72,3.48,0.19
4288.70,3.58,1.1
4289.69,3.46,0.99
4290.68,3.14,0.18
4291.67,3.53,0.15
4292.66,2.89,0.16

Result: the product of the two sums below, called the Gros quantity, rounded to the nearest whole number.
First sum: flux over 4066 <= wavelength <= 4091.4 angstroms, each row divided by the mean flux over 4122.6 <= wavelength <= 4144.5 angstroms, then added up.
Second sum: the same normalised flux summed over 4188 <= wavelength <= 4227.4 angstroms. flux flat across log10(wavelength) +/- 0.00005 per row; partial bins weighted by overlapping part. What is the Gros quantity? 1017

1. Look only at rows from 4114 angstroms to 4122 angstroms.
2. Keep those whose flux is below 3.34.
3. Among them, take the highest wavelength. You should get 4121.22 angstroms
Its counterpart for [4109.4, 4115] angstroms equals 4114.58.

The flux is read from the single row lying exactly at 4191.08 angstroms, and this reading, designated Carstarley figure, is 3.07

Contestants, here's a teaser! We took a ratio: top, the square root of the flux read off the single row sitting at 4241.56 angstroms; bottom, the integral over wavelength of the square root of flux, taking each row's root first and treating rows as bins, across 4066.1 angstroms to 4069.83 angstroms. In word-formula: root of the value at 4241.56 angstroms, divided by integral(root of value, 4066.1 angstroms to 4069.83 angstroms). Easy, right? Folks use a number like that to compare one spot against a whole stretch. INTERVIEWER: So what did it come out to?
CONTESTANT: 0.27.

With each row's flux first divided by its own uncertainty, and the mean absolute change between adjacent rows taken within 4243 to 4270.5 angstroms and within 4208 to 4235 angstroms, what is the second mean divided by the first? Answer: 1.1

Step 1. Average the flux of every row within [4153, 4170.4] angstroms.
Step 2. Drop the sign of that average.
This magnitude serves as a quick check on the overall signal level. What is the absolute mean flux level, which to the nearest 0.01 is 3.42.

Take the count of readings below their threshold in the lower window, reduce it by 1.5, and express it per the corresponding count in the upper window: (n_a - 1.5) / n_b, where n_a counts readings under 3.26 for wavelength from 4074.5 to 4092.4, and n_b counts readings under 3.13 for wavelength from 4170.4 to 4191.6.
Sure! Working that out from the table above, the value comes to 1.7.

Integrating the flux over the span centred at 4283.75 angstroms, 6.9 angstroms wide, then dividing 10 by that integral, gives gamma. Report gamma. 0.447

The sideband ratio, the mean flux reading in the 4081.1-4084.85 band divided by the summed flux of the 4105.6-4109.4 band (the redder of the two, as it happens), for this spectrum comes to 0.250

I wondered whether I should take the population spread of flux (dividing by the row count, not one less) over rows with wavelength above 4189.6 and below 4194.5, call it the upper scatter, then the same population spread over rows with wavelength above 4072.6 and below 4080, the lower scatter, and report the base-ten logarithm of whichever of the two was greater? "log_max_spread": -0.95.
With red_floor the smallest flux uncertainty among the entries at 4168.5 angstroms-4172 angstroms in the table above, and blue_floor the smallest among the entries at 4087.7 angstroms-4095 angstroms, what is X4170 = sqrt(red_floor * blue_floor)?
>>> 0.163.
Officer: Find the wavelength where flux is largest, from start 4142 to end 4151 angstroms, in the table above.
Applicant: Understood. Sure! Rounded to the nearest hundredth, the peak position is 4142.15 angstroms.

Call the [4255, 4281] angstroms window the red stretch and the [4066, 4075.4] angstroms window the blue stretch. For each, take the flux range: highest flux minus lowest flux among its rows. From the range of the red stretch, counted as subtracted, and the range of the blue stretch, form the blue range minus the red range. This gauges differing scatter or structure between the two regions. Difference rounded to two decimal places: -0.28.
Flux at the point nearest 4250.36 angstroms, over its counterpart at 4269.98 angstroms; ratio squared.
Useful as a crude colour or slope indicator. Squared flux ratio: 0.91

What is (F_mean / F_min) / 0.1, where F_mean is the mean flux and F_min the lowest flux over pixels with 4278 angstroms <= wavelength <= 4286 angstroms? 10.7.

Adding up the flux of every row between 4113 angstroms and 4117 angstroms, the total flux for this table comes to 12.8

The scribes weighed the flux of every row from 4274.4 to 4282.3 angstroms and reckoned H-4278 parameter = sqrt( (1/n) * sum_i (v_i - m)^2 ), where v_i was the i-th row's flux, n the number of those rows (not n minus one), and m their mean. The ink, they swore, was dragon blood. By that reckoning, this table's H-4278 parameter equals 0.21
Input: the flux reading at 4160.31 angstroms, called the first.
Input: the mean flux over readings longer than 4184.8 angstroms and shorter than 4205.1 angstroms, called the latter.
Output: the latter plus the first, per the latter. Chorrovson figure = 2.08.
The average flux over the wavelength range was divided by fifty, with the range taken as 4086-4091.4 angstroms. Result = 0.0670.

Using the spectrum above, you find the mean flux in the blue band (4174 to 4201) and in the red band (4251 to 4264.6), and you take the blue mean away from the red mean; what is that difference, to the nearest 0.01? 0.19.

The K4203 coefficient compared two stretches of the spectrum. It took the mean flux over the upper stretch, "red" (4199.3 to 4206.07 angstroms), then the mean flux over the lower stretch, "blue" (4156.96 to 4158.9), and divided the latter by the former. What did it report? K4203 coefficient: 1.04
